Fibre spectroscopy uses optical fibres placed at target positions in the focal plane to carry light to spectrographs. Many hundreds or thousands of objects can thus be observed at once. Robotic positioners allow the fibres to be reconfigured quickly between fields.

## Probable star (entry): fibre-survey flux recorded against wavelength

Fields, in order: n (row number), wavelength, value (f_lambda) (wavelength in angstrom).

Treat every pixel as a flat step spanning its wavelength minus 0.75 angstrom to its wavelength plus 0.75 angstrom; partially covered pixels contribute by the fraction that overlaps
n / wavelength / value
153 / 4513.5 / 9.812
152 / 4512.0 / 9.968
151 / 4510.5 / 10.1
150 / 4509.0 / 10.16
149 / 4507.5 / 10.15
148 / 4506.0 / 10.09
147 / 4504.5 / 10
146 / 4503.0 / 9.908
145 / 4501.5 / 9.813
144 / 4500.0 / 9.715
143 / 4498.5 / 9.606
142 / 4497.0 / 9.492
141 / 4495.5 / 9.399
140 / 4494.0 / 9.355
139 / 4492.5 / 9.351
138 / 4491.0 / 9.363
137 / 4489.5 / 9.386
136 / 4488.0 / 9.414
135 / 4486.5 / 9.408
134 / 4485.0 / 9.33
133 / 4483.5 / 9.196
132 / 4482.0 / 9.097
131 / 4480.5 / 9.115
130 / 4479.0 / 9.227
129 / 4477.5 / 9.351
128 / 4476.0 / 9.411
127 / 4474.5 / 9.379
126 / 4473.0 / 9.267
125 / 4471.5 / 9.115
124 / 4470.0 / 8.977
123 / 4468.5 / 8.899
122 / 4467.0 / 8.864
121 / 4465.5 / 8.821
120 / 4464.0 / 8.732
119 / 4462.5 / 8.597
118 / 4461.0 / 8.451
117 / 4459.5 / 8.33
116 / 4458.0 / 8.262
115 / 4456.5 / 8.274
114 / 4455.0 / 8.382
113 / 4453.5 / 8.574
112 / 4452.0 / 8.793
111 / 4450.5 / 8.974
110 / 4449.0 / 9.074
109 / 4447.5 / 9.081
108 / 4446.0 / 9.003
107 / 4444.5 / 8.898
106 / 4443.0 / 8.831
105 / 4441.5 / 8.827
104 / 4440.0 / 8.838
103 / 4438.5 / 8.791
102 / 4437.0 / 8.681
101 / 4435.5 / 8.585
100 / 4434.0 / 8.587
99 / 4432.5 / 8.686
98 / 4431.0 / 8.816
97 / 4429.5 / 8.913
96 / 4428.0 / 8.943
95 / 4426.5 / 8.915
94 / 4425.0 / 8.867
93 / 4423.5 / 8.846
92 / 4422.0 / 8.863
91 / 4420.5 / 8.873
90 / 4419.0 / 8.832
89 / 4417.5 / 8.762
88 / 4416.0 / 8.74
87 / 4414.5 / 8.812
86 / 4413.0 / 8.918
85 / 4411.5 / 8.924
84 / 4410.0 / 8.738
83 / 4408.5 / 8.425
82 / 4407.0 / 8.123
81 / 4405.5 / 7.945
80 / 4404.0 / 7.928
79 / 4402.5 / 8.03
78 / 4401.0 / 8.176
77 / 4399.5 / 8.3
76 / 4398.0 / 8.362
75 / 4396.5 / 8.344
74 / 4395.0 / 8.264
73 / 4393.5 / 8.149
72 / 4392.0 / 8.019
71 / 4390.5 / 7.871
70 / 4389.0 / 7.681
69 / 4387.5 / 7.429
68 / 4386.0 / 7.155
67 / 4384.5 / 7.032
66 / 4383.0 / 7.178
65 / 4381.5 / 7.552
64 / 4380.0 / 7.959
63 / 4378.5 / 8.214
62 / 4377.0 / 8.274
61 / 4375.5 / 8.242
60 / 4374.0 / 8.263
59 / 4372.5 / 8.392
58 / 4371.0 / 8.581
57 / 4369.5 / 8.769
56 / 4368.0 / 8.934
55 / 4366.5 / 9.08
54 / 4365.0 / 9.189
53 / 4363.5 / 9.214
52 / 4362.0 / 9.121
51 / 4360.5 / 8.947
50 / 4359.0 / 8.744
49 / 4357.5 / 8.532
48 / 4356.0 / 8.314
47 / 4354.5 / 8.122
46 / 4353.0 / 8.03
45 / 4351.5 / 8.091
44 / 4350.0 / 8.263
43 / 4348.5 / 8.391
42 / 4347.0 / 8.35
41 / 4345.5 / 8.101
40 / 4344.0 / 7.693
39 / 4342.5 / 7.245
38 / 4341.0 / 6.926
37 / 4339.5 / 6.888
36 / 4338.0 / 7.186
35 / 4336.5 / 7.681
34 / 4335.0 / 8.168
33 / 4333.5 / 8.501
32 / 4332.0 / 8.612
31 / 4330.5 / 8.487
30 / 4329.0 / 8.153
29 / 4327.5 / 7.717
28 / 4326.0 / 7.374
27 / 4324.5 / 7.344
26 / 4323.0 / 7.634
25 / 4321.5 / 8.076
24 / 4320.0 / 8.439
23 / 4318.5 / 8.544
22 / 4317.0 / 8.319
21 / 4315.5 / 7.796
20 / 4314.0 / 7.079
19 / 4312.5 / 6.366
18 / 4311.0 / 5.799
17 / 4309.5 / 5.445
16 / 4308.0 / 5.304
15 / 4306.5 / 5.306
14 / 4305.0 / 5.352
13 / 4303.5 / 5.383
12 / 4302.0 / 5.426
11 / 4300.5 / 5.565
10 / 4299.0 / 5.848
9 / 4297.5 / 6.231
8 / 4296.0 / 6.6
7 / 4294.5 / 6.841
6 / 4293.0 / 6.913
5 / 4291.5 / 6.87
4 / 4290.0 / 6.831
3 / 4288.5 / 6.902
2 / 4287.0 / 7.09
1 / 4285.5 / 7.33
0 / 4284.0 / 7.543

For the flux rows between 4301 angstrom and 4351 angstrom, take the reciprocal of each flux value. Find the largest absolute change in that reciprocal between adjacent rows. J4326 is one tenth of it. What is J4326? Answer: 0.0016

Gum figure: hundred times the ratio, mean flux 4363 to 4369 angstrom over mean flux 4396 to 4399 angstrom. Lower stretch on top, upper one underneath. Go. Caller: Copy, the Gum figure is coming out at 109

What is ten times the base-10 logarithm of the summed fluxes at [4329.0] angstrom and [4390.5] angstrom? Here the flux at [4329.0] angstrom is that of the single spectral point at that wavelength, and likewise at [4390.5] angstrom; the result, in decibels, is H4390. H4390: 12.0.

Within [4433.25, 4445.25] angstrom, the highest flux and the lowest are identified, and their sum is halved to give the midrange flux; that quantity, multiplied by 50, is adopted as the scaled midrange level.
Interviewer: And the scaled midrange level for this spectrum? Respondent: 437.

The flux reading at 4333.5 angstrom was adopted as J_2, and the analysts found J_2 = 8.501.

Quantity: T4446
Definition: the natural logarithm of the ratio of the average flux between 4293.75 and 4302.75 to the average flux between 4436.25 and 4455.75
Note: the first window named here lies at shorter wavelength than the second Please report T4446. -0.37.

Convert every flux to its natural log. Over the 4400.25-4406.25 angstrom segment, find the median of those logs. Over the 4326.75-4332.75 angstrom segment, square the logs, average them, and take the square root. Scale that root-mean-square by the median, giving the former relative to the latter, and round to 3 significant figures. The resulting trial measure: 1.01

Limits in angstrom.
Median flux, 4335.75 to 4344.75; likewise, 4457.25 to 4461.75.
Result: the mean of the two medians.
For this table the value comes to 7.8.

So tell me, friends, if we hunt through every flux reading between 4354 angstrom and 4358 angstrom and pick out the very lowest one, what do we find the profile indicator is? 8.122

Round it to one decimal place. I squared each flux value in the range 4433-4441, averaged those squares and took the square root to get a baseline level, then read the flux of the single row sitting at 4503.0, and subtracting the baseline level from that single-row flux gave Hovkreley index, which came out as 1.2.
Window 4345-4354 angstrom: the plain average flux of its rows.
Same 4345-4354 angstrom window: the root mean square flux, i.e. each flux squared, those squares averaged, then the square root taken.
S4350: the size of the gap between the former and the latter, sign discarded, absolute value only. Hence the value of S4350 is 0.001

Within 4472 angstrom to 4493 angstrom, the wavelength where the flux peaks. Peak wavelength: 4488.0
